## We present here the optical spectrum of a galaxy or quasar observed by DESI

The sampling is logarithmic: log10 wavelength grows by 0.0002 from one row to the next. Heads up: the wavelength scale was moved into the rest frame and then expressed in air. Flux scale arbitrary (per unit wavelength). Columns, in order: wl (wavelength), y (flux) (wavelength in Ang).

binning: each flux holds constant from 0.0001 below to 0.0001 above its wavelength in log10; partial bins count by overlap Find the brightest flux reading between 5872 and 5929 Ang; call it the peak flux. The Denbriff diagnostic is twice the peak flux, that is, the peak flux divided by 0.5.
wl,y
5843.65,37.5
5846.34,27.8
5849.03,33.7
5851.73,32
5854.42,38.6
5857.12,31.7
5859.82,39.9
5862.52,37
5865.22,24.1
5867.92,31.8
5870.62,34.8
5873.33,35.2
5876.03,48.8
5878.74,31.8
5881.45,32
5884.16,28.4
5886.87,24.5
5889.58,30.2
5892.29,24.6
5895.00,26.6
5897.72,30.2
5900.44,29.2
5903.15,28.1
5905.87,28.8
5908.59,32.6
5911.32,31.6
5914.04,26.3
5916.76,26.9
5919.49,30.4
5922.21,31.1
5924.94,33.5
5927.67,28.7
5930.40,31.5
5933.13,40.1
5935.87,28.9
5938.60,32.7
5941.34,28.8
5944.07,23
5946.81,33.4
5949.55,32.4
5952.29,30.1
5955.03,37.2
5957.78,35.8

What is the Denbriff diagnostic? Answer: 98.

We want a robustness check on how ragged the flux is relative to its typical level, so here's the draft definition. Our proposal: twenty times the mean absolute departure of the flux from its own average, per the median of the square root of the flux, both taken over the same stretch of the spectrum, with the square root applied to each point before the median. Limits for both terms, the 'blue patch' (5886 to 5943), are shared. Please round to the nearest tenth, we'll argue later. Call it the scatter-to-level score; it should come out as 9.2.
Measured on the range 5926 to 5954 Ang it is 11.0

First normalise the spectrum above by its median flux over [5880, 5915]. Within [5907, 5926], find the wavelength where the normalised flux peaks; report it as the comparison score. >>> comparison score 5924.94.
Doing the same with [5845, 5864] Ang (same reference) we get 5859.82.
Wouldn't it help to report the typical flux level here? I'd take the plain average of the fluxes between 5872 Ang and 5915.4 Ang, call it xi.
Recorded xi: 30.6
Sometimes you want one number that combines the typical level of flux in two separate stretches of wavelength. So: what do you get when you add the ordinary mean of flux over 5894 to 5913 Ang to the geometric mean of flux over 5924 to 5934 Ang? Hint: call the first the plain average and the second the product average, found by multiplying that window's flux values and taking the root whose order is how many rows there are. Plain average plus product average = 62.8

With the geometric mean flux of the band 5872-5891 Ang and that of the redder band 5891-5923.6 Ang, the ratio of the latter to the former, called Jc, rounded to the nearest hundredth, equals 0.89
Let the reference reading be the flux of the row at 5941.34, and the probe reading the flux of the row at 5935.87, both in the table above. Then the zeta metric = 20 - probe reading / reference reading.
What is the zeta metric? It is 19.0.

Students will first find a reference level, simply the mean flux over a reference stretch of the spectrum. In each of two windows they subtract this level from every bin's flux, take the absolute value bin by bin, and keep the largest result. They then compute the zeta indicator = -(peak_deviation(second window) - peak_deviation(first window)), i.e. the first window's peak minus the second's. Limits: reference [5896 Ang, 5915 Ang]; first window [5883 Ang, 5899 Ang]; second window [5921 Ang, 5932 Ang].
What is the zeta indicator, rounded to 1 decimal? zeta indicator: 1.1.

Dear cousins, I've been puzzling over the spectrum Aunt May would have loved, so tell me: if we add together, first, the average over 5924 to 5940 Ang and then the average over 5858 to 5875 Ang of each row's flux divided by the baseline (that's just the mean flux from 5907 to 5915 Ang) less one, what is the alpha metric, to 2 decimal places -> 0.20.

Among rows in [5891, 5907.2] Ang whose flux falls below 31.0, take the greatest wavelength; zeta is 5905.87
